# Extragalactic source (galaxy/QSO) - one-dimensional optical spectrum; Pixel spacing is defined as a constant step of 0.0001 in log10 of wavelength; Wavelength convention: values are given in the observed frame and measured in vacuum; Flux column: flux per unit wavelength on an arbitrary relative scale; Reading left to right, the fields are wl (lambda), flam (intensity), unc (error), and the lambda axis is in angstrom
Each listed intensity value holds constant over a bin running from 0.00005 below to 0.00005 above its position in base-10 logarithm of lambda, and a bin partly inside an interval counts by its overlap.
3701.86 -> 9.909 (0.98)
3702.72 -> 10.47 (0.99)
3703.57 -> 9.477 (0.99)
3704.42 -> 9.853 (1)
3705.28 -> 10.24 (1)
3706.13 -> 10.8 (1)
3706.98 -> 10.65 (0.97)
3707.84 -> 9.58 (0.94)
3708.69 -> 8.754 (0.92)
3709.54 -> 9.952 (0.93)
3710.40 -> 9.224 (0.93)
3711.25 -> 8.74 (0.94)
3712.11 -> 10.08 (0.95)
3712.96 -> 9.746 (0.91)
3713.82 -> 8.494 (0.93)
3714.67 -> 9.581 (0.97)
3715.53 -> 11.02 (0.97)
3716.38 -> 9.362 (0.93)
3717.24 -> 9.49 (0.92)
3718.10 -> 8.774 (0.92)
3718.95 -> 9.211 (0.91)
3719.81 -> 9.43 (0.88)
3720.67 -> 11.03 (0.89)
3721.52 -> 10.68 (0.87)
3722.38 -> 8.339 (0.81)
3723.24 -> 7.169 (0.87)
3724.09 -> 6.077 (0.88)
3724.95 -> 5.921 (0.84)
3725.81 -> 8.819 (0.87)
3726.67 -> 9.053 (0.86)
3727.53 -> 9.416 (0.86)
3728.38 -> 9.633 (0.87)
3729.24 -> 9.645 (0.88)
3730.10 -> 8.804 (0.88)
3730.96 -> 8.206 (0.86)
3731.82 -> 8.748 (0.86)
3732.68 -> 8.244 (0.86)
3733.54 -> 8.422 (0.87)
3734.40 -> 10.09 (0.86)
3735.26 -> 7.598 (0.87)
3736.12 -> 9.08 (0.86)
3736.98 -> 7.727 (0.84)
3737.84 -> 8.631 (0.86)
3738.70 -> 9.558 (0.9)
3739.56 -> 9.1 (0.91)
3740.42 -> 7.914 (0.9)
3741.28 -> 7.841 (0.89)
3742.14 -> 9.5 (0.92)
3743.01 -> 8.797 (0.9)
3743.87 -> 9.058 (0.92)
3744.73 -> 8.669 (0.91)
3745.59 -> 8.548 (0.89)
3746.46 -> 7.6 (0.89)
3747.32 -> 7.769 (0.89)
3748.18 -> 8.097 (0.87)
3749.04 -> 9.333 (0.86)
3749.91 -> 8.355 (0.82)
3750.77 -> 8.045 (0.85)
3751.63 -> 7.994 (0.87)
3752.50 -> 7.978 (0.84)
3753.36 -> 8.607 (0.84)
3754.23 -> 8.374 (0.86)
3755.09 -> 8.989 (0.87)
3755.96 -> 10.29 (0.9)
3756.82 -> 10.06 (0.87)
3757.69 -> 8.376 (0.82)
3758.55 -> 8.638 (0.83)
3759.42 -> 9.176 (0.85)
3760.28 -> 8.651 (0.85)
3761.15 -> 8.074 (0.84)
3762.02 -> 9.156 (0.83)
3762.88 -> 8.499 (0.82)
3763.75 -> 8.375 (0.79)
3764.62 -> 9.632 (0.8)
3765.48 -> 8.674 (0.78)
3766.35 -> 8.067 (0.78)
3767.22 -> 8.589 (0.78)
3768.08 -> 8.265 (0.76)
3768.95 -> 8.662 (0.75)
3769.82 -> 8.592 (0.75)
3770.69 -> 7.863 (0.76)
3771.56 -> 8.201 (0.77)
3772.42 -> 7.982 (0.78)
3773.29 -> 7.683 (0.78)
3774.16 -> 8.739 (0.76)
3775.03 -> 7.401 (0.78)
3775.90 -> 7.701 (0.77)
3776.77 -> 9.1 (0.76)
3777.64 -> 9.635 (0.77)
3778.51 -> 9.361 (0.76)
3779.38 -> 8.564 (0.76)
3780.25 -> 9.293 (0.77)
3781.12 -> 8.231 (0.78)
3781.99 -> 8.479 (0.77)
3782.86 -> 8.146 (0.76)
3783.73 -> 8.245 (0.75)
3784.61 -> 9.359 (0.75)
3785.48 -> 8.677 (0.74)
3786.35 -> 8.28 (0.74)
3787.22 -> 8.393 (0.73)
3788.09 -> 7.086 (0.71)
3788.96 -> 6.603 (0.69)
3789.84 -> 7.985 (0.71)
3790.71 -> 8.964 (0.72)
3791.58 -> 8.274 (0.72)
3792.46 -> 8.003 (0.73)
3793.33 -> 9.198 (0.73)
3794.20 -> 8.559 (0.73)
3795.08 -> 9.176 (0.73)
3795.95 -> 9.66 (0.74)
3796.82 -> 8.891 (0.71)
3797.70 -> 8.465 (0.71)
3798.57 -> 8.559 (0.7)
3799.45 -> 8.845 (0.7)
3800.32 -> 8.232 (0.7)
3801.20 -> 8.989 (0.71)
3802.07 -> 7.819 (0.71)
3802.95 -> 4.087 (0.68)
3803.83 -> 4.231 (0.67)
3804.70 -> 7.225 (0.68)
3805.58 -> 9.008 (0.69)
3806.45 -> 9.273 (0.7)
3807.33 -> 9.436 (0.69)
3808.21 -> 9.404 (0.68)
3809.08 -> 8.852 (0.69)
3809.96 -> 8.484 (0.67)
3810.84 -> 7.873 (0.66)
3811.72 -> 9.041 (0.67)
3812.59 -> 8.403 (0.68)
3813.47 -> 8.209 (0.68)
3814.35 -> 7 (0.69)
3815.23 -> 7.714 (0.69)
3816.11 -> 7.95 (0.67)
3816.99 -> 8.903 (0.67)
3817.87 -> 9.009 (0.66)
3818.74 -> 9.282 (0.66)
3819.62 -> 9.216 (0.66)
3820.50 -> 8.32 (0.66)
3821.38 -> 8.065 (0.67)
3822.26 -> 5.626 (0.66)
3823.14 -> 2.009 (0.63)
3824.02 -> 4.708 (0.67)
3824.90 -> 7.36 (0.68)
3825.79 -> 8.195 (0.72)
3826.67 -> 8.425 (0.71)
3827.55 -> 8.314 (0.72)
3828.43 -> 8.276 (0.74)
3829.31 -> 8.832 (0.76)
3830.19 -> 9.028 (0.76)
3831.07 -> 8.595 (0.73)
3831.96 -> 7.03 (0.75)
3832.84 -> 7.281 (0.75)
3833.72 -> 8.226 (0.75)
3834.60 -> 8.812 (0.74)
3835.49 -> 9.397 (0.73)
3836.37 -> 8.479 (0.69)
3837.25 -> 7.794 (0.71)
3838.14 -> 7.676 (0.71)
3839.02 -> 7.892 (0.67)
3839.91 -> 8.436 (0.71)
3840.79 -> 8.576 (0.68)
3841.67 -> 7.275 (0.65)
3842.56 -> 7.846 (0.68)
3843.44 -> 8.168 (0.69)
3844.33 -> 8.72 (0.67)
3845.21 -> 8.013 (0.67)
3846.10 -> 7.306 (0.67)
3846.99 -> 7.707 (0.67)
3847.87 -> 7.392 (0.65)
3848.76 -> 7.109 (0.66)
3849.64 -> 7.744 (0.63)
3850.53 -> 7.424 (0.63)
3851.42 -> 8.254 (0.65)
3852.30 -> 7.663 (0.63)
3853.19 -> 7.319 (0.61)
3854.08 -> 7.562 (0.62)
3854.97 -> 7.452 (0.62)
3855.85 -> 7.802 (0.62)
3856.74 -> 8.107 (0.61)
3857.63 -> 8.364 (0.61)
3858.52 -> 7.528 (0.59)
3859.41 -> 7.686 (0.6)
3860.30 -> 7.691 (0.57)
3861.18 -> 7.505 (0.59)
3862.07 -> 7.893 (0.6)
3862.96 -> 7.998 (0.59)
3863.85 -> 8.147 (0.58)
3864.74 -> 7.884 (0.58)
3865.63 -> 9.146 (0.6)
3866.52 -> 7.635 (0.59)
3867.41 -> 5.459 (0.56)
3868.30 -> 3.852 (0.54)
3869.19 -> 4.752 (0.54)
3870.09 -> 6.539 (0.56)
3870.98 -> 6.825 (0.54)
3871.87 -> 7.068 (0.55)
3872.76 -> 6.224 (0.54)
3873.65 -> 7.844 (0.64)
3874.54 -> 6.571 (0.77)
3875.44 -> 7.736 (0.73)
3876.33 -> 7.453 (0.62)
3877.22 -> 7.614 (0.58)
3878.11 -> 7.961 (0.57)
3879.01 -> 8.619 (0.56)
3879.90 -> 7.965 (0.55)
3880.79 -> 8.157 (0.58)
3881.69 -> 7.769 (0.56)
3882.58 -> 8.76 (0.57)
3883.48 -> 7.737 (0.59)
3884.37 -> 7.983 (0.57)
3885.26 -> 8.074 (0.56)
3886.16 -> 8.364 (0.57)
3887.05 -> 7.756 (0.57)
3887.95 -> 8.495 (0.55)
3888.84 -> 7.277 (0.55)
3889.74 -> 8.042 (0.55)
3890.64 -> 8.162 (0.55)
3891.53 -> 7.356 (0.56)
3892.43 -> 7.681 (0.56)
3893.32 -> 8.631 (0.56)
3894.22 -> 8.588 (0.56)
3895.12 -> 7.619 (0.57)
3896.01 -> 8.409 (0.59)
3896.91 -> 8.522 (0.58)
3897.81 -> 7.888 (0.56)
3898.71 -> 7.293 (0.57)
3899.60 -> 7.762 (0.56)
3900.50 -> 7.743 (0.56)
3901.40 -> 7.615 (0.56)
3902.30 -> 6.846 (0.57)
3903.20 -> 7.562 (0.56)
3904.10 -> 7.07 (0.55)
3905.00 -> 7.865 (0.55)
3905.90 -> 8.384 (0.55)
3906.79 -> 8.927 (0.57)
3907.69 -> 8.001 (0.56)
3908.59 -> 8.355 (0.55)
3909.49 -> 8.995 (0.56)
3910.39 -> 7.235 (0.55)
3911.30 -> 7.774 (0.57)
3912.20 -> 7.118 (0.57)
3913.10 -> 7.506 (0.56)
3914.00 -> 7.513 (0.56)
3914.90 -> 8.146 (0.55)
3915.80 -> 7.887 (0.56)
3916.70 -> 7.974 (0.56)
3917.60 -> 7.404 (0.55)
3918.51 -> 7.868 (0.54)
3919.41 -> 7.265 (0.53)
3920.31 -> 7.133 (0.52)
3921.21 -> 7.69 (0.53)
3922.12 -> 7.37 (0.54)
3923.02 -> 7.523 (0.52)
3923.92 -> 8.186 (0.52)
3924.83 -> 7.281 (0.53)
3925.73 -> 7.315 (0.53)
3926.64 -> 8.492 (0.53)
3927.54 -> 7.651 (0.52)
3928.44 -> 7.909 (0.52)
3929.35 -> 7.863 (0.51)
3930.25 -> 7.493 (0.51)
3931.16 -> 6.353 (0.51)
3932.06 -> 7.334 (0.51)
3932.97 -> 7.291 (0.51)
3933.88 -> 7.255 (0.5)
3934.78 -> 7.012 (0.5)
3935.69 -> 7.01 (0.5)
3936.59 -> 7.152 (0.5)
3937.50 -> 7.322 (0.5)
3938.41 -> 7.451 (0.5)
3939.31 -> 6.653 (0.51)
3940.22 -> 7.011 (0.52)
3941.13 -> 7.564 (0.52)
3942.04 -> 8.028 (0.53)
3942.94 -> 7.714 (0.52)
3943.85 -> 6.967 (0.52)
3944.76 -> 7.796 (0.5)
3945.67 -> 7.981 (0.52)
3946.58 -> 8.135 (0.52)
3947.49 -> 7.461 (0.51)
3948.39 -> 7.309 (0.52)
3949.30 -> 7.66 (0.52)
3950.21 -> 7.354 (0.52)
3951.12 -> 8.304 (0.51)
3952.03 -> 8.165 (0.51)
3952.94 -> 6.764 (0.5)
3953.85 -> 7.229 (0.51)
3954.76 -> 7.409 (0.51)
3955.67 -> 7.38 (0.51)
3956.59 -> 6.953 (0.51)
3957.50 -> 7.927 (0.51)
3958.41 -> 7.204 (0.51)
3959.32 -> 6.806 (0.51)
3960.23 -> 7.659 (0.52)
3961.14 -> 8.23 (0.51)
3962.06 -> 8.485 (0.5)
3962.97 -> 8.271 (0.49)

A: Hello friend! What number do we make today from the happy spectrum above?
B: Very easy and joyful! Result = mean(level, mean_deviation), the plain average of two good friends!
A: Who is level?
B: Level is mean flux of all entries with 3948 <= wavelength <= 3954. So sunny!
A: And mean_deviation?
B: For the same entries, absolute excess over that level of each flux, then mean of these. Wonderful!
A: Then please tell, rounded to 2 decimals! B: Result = 3.99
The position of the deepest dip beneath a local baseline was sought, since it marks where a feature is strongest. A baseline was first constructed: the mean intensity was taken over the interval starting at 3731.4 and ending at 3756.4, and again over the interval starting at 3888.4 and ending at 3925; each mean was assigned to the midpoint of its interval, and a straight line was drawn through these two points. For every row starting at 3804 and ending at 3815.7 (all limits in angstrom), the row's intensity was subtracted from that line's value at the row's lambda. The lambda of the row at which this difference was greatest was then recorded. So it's 3814.35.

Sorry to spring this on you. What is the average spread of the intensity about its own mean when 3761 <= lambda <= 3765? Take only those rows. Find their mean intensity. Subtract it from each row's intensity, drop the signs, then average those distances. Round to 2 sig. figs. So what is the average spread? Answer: 0.52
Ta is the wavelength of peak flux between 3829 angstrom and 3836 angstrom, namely 3835.49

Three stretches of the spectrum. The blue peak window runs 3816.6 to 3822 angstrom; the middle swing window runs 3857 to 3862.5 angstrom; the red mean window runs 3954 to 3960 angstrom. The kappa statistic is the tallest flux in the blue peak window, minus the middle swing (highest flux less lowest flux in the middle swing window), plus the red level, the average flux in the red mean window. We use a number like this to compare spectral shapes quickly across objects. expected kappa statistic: 15.7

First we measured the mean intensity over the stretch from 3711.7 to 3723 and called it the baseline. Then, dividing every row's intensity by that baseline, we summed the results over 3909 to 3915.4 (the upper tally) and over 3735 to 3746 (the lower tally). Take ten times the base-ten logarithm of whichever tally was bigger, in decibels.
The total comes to 10.7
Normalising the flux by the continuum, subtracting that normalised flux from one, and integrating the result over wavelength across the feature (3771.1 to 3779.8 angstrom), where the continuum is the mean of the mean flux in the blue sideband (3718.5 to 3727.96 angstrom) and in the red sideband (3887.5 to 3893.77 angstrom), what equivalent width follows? -0.14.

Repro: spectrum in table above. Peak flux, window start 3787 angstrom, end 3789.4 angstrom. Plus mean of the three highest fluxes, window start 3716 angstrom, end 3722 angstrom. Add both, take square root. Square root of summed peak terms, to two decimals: 4.34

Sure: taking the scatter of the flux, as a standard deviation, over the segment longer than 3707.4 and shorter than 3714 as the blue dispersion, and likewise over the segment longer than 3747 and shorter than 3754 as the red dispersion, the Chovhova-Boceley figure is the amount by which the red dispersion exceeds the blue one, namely -0.1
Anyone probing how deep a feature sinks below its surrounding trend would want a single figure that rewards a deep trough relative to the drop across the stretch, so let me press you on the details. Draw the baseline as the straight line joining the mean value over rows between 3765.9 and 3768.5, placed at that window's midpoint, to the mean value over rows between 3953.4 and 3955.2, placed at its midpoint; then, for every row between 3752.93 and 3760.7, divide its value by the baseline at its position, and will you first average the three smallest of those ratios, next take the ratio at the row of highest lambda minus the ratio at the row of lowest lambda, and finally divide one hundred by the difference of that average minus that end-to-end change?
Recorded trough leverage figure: 100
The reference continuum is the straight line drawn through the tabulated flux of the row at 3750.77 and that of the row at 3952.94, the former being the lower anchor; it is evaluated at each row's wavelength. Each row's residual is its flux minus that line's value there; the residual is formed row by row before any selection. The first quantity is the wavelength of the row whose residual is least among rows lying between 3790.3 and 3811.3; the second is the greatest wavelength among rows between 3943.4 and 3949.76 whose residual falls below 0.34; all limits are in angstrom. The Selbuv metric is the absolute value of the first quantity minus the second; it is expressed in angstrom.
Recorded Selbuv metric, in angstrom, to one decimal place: 140.9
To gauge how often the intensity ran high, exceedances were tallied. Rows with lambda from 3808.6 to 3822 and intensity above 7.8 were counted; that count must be 13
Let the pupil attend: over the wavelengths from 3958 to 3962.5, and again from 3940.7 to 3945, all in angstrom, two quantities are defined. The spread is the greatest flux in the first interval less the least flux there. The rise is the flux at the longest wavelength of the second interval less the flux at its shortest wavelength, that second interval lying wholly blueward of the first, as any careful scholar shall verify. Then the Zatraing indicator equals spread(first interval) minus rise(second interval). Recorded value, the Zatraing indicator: 1.4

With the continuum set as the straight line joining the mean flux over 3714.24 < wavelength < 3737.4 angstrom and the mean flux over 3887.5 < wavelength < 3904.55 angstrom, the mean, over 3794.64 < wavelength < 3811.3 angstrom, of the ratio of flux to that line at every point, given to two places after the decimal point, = 0.98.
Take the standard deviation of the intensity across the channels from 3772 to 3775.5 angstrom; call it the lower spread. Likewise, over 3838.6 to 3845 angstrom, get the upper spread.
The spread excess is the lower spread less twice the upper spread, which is -0.43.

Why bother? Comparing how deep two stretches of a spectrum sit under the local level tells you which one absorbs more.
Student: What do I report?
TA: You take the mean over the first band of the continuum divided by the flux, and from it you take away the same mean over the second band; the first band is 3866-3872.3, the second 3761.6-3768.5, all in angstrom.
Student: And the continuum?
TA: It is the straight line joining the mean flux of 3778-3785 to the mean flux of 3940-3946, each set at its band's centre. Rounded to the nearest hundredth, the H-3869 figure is 0.39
